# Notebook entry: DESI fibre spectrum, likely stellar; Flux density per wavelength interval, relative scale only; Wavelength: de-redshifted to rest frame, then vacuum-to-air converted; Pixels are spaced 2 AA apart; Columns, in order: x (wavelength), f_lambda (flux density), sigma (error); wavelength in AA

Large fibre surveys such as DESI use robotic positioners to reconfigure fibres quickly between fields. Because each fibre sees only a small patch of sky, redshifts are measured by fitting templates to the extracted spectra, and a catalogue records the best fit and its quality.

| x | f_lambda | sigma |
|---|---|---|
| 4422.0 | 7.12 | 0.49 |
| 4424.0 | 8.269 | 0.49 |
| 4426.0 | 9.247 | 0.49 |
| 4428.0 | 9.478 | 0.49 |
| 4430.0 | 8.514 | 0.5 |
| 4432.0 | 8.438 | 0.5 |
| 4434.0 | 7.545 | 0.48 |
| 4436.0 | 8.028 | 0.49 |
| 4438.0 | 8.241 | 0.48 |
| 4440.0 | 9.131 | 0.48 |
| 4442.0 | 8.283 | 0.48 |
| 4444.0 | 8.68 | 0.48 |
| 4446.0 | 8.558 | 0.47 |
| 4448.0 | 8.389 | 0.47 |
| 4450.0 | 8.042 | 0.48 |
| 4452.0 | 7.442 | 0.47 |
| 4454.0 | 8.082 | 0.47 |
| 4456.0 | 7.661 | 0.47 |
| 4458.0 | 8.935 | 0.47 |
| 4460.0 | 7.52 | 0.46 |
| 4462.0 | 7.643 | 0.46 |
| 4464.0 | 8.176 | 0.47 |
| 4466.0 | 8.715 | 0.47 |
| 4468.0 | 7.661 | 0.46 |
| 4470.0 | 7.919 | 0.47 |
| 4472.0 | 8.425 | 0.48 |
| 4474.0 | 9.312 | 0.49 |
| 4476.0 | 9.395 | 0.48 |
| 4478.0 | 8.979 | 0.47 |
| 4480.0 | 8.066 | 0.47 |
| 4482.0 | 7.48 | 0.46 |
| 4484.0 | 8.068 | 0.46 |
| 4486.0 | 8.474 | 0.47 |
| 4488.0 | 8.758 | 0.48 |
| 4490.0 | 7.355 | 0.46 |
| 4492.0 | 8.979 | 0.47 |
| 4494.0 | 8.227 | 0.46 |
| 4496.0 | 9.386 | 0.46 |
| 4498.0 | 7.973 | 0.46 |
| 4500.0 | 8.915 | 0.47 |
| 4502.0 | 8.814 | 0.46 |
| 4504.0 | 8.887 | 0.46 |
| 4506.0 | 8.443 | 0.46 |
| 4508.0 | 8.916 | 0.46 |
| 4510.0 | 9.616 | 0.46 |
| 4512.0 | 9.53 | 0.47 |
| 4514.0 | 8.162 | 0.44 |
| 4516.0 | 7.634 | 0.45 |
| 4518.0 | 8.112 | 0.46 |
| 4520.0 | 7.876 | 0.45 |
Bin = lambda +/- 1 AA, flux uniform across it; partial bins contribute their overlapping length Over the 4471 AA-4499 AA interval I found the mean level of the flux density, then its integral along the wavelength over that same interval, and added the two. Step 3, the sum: 246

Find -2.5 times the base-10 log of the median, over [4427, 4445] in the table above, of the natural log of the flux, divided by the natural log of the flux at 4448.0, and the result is 0.00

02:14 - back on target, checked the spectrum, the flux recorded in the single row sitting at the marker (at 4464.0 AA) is 8.176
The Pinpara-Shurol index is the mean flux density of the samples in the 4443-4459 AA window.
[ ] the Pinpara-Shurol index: 8.22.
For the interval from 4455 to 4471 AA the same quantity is 8.03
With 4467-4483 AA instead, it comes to 8.40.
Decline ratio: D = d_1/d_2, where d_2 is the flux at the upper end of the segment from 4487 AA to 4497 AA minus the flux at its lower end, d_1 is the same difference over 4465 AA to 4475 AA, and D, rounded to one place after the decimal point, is 1.0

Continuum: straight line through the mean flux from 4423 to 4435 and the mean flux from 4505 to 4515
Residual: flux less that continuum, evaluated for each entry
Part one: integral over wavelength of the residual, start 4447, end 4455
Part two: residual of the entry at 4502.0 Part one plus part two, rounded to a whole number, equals -6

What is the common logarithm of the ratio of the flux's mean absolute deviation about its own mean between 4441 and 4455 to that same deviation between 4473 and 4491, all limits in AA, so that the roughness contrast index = -0.30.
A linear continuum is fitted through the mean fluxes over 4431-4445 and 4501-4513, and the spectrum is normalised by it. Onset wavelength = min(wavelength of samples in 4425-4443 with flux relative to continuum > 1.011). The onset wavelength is 4426.0 AA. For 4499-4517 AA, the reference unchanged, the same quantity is 4510.0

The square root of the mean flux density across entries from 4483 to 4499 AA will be 2.90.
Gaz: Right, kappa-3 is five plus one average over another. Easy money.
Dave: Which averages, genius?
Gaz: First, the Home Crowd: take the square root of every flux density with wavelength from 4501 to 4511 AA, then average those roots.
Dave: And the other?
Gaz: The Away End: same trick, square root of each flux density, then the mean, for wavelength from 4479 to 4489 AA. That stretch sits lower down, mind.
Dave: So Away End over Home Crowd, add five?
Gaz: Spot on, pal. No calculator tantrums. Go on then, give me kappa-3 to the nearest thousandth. 5.956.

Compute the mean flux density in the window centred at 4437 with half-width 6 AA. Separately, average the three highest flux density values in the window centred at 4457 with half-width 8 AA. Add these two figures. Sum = 16.68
